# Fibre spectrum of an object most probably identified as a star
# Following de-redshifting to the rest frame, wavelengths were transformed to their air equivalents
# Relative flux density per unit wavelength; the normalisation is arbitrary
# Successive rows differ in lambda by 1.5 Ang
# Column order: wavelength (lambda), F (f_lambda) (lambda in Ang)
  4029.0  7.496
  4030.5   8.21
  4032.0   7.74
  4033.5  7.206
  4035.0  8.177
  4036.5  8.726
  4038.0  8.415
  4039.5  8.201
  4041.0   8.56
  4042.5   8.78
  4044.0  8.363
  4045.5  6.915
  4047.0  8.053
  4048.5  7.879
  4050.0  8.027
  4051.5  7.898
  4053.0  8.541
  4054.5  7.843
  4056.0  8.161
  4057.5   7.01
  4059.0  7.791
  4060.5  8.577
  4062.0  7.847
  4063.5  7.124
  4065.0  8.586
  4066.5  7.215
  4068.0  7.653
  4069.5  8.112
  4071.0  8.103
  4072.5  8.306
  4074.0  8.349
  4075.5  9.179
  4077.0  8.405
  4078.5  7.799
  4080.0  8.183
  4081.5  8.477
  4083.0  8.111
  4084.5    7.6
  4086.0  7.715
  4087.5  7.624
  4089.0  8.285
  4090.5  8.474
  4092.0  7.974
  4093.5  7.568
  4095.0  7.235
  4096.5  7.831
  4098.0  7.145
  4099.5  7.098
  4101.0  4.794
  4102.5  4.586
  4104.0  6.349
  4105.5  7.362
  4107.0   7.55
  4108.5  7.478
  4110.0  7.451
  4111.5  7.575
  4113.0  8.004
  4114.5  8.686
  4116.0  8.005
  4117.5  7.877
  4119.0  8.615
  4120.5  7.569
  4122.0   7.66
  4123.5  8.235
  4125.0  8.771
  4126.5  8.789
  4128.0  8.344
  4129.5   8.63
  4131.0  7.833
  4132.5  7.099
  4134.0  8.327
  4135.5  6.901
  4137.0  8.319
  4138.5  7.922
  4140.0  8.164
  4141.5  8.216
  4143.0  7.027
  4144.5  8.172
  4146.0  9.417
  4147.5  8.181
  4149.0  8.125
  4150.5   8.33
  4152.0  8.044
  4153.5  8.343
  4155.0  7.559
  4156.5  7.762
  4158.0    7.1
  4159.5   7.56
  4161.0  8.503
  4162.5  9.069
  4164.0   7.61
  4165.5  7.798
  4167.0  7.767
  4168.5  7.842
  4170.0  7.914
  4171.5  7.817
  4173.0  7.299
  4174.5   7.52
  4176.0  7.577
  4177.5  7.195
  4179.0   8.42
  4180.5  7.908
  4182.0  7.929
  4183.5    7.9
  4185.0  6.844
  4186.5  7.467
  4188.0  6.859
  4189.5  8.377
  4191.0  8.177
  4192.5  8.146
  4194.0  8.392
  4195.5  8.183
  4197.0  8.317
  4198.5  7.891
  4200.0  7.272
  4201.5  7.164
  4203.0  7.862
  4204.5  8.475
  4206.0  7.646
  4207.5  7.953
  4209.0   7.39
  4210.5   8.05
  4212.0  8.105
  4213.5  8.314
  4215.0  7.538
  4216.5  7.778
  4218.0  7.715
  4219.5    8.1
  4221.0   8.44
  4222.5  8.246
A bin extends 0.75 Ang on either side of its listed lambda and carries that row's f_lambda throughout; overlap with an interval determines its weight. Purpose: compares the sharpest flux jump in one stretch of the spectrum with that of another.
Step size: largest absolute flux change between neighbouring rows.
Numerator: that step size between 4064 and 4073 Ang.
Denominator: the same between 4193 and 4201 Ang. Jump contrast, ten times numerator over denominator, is 22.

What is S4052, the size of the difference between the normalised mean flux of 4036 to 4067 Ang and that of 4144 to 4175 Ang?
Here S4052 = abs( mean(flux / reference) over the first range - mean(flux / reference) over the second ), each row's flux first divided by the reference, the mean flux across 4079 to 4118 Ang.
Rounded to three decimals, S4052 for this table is 0.005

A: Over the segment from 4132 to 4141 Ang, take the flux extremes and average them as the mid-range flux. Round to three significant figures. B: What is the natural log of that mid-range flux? 2.03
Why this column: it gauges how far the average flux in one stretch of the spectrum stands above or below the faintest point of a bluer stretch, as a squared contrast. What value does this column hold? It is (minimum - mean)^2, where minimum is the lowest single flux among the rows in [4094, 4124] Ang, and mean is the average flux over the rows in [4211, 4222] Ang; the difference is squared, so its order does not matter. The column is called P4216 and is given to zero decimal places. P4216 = 12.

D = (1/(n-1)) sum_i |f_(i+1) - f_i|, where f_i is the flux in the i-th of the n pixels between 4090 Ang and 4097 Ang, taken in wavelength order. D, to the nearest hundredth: 0.46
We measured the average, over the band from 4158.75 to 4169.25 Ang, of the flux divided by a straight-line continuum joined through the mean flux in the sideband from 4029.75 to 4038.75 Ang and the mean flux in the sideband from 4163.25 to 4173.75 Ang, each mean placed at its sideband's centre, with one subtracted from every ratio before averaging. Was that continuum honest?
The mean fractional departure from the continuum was 0.037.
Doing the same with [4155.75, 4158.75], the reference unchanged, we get -0.041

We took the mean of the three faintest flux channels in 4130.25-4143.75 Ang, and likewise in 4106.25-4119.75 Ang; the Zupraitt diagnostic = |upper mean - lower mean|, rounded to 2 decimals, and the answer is 0.48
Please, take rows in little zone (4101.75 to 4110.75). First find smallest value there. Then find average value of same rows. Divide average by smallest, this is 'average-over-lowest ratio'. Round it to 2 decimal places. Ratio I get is 1.48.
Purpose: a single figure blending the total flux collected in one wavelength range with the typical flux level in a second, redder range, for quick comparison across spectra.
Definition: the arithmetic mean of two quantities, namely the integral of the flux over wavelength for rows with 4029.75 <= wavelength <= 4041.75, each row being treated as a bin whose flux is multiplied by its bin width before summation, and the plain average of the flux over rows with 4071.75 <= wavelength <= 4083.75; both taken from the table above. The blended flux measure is 53.1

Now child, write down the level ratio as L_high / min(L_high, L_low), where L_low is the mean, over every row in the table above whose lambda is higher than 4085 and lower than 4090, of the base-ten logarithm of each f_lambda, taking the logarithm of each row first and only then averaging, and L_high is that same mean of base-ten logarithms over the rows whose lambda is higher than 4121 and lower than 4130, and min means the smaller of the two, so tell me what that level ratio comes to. 1.03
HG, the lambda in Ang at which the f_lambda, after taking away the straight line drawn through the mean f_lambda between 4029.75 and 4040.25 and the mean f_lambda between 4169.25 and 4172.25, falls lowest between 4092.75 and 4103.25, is 4102.5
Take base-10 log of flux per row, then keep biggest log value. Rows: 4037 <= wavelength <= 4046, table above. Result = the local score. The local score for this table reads 0.943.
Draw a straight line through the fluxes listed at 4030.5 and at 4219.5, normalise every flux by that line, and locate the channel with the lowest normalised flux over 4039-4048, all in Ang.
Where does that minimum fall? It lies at 4045.5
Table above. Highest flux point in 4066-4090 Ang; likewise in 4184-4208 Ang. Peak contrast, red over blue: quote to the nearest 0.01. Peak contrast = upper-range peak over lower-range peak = 0.92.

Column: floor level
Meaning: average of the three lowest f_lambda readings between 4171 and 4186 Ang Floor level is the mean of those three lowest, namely 7.1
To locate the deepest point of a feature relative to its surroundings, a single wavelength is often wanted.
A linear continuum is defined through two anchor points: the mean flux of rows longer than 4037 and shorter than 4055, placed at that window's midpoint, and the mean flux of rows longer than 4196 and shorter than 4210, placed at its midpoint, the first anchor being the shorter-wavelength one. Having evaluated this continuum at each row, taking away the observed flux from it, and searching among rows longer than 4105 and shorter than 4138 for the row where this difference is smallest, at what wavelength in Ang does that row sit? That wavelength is 4126.5 Ang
